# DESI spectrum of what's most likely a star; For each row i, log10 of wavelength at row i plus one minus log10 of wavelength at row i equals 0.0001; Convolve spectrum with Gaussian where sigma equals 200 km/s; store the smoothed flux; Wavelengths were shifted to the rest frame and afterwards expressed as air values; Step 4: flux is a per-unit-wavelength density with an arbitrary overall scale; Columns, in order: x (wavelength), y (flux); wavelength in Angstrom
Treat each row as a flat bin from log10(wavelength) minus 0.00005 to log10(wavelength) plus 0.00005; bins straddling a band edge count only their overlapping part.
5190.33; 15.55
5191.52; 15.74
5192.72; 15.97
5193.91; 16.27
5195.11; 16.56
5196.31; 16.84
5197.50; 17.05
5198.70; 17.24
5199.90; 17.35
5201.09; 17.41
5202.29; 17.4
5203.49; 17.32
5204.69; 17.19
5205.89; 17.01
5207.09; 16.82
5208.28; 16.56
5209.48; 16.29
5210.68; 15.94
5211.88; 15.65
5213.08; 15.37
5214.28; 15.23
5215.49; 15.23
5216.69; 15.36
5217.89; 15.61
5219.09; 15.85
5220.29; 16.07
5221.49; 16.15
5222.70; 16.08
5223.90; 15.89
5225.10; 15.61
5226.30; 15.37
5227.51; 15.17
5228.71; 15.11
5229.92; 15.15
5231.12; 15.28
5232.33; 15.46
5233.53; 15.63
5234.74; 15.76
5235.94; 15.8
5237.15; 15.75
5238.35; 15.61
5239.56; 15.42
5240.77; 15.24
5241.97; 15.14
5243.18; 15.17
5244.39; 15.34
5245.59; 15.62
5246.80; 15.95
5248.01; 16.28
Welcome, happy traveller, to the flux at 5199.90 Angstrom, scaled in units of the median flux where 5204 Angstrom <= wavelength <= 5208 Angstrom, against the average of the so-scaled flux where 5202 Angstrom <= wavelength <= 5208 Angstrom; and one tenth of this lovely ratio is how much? 0.101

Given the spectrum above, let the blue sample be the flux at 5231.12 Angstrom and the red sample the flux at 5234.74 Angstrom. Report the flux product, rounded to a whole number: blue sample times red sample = 241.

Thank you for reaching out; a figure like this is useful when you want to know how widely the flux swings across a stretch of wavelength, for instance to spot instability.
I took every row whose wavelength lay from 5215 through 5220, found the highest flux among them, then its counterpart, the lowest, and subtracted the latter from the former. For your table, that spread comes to 0.6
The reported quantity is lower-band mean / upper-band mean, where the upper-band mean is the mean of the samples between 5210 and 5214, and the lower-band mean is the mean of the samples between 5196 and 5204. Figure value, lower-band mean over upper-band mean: 1.10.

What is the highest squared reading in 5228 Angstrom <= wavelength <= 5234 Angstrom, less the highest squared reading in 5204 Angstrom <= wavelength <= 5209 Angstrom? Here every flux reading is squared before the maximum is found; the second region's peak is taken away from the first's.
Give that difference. -51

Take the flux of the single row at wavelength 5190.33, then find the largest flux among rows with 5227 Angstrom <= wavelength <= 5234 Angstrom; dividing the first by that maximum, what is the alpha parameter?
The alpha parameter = 0.99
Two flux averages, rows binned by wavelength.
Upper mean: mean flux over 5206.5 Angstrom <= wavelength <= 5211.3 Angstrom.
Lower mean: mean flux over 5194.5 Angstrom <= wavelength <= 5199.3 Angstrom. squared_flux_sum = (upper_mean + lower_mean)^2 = 1111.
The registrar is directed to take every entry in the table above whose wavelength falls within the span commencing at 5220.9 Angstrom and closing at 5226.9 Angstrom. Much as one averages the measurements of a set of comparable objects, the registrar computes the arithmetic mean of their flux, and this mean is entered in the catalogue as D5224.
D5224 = 15.8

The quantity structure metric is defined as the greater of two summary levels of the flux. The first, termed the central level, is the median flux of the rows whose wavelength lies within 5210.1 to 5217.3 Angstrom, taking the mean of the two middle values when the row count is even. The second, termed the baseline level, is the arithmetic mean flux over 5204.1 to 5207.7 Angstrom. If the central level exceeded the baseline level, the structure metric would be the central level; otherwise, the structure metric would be 17.0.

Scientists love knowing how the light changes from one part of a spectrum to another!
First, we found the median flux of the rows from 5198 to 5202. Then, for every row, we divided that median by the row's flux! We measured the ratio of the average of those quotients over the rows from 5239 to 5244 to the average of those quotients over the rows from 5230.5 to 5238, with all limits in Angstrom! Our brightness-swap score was 1.02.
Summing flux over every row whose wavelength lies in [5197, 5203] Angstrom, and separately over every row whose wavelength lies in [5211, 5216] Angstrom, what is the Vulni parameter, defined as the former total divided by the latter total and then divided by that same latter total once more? 0.023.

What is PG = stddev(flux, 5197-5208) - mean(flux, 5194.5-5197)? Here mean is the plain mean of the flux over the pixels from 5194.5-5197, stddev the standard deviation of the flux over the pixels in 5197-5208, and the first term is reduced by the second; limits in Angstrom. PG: -16.5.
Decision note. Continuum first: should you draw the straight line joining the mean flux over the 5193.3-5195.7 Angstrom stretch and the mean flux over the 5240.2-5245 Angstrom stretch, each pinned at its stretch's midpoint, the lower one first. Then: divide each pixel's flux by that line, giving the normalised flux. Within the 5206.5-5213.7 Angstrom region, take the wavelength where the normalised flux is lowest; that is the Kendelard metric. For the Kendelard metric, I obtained 5213.08 Angstrom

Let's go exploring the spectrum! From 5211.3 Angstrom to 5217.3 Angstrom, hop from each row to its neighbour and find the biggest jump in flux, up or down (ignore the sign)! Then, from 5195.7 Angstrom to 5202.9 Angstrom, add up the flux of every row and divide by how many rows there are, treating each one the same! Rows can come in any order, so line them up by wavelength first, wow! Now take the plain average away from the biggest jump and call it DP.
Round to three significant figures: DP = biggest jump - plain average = -16.9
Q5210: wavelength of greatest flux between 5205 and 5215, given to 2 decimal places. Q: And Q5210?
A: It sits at 5205.89 Angstrom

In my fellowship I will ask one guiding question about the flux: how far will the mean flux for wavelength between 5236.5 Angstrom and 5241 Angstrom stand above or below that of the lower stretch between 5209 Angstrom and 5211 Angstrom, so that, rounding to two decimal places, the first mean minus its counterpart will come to -0.61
